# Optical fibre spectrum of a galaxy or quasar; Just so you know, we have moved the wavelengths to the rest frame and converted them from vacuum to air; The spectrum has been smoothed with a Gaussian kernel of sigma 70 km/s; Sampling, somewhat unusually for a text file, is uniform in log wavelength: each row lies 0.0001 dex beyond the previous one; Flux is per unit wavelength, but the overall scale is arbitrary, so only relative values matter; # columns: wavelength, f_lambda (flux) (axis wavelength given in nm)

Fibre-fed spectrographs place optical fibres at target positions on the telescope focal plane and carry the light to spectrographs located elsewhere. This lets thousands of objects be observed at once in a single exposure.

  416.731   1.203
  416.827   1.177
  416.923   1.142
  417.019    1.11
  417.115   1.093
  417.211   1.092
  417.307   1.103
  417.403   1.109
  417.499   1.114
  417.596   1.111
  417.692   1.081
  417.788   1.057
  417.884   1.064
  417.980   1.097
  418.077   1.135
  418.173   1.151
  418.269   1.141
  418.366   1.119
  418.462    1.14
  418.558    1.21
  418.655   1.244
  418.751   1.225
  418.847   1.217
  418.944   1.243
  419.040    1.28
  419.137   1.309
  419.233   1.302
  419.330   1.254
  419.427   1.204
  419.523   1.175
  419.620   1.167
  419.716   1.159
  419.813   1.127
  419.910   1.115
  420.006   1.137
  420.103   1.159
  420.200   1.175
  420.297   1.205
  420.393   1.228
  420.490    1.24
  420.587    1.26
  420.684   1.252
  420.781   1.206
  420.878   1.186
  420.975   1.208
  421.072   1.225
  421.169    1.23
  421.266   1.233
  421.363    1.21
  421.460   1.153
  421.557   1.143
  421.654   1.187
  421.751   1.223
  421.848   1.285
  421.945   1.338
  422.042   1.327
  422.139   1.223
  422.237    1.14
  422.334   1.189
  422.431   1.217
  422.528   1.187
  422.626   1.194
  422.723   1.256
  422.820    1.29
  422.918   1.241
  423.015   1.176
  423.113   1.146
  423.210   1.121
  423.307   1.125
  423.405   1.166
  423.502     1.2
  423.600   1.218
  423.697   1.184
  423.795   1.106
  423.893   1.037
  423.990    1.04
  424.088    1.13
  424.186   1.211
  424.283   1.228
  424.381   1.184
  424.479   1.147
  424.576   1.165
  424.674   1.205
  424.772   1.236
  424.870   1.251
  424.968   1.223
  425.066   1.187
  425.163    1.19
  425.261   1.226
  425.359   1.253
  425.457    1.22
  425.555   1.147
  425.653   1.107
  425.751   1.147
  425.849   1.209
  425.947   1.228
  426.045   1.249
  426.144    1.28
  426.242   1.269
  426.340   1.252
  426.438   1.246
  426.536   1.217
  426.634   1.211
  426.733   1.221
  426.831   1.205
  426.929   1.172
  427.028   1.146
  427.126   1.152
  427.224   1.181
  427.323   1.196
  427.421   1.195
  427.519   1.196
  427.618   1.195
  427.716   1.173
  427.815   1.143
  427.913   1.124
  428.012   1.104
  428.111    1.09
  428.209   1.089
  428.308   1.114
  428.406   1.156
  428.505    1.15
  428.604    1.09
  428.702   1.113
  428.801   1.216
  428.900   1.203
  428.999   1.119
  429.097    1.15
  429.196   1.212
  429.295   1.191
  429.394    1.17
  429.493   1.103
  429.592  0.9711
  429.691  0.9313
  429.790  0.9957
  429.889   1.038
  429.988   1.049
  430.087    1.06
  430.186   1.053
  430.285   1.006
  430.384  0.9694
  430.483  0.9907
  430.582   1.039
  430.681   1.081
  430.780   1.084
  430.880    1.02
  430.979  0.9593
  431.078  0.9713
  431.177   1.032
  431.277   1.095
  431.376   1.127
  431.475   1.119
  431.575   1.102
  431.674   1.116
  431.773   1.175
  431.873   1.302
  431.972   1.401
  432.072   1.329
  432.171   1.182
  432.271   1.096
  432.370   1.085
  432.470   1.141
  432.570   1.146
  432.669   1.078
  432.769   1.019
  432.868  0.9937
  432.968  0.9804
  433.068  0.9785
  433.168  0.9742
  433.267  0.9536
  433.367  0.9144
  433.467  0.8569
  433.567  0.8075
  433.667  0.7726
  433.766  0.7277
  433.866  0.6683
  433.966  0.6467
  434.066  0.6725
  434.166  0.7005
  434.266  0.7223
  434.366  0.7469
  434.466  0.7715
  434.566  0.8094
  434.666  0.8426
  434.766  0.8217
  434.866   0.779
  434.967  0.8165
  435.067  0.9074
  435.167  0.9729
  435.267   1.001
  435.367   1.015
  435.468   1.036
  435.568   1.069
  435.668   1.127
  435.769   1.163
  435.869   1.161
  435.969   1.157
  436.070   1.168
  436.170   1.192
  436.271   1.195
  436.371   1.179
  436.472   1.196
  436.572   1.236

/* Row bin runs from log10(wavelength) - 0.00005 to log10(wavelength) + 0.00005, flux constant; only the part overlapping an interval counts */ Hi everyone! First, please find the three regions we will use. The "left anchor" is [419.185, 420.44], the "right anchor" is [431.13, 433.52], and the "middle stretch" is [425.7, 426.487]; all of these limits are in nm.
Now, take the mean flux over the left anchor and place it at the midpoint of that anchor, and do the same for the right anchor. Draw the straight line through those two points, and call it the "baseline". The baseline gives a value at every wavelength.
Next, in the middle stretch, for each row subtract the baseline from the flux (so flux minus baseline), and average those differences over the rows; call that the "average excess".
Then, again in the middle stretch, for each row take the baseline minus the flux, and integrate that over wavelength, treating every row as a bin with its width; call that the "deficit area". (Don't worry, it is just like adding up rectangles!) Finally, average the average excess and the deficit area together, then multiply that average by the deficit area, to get -0.0008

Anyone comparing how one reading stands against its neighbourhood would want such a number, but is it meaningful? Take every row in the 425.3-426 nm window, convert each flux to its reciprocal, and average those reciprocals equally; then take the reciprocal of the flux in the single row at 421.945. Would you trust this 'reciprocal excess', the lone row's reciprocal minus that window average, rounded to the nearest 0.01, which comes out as -0.10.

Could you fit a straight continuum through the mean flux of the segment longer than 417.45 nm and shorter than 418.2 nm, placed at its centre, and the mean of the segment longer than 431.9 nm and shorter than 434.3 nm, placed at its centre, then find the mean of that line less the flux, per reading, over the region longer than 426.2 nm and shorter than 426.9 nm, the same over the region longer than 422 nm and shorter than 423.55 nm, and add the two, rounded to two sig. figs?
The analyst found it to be -0.36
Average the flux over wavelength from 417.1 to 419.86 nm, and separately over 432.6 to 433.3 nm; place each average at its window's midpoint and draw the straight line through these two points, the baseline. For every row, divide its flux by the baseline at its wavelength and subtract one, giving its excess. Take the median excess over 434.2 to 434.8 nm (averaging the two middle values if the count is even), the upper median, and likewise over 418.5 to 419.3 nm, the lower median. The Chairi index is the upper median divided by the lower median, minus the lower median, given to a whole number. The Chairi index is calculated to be -3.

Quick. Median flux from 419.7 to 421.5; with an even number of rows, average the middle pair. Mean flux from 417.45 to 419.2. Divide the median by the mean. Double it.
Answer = 2.07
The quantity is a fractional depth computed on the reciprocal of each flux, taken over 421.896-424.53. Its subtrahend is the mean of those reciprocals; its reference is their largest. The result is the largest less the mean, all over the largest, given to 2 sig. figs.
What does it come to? 0.12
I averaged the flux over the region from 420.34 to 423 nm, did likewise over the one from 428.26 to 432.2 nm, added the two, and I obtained 2.33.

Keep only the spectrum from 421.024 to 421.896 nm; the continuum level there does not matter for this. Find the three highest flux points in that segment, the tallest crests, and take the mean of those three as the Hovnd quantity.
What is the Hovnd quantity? 1.25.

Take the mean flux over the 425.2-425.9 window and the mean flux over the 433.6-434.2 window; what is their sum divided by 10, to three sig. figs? 0.189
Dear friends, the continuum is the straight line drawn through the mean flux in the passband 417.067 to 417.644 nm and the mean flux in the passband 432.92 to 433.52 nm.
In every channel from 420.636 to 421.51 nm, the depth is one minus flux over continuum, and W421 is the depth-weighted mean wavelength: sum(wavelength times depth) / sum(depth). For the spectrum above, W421 421.06 nm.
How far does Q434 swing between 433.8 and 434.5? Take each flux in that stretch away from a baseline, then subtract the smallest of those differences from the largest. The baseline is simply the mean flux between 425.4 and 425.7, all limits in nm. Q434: 0.125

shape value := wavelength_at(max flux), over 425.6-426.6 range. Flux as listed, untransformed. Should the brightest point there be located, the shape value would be 426.144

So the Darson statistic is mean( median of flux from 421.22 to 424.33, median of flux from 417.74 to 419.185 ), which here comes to 1.17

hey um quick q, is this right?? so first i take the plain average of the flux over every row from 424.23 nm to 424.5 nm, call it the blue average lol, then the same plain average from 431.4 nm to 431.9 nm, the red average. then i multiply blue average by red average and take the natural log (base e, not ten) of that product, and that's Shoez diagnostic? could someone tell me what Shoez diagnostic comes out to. 0.32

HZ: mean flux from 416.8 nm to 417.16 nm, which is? 1.13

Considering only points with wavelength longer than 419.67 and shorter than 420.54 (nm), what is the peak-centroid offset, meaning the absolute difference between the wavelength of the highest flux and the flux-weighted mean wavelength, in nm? 0.38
